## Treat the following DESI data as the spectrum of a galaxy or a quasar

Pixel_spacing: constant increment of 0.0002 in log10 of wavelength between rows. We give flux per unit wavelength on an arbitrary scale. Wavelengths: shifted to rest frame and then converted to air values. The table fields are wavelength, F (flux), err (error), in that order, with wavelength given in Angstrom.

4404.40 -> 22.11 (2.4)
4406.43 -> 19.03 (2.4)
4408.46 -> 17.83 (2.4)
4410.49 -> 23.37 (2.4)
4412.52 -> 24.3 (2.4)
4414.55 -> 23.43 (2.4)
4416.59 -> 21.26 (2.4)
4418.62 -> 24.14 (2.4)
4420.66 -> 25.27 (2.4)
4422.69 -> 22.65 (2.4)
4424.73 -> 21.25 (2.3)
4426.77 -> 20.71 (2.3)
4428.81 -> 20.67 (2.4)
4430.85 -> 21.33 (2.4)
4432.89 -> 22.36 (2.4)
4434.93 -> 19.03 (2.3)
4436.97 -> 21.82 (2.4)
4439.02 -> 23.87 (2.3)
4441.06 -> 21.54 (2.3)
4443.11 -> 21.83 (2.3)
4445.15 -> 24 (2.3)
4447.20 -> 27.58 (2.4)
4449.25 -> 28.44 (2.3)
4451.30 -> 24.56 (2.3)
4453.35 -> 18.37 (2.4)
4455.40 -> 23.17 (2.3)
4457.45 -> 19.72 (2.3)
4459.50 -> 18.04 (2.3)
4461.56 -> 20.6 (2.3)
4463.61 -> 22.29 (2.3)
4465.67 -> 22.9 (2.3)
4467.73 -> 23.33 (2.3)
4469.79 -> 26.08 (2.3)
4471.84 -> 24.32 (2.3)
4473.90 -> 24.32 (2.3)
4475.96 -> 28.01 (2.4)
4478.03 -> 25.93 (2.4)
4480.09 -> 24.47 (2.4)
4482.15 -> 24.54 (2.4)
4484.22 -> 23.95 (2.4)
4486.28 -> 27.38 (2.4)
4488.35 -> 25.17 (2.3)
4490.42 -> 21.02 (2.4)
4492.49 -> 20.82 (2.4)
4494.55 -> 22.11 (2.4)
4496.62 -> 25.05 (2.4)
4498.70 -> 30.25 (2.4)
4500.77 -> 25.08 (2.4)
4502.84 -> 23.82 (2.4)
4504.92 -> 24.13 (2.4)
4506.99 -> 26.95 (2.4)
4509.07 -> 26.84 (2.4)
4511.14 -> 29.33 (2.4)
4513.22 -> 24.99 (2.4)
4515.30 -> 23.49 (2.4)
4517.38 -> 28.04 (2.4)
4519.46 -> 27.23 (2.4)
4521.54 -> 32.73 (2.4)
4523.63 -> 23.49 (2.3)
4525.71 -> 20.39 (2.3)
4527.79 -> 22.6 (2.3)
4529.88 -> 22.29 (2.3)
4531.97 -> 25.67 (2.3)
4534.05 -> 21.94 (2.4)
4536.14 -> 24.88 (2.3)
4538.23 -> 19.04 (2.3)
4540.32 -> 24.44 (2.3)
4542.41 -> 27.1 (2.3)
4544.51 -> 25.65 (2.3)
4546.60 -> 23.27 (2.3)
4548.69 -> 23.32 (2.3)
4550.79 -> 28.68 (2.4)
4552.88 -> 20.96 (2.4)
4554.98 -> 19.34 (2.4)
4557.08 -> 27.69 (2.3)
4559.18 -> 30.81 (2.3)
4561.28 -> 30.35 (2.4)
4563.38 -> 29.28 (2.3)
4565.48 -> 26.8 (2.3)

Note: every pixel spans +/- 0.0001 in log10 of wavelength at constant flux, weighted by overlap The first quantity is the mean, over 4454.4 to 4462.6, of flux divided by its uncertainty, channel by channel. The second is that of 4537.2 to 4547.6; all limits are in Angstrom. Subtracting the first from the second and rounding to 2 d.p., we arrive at 1.53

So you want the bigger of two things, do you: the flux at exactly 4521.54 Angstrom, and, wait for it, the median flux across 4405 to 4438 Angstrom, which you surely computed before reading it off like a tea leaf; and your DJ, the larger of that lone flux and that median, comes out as 32.7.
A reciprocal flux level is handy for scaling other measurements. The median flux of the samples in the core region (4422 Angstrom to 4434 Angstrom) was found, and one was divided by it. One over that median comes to 0.047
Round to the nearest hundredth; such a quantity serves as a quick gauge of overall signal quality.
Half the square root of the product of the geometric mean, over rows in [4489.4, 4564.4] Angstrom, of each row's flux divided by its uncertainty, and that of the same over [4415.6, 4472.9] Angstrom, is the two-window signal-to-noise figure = 5.03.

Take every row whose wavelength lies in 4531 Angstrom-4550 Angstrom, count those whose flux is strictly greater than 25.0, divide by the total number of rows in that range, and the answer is 0.33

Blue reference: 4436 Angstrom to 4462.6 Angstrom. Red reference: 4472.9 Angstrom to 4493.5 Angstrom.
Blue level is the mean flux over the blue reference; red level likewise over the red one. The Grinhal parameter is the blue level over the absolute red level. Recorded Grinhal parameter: 0.92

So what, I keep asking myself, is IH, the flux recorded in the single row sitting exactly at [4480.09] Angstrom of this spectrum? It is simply 24.47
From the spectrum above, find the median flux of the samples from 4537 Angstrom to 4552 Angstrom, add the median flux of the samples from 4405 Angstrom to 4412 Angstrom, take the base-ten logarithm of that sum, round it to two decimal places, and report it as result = 1.64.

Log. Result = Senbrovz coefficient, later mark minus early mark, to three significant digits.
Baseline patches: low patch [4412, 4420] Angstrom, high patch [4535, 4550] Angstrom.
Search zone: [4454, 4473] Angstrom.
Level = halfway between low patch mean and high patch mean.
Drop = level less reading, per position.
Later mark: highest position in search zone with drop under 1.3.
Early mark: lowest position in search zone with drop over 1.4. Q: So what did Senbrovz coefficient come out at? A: 14.4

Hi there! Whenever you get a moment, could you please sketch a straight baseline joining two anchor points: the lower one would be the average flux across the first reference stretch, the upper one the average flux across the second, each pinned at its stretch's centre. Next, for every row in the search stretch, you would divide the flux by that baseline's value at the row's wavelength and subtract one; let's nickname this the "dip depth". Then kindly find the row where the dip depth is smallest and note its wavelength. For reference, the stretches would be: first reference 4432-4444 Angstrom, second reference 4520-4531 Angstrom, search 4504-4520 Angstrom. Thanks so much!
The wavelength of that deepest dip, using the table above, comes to 4515.30 Angstrom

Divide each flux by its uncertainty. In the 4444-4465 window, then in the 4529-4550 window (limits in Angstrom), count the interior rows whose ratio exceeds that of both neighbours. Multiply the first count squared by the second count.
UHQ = 12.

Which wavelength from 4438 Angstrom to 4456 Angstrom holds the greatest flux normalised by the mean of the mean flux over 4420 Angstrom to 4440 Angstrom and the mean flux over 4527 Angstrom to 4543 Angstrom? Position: 4449.25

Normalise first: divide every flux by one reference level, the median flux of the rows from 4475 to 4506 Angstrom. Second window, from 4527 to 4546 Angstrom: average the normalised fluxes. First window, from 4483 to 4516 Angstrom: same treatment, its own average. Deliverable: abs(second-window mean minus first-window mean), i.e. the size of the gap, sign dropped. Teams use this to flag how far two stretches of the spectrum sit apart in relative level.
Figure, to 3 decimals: 0.053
